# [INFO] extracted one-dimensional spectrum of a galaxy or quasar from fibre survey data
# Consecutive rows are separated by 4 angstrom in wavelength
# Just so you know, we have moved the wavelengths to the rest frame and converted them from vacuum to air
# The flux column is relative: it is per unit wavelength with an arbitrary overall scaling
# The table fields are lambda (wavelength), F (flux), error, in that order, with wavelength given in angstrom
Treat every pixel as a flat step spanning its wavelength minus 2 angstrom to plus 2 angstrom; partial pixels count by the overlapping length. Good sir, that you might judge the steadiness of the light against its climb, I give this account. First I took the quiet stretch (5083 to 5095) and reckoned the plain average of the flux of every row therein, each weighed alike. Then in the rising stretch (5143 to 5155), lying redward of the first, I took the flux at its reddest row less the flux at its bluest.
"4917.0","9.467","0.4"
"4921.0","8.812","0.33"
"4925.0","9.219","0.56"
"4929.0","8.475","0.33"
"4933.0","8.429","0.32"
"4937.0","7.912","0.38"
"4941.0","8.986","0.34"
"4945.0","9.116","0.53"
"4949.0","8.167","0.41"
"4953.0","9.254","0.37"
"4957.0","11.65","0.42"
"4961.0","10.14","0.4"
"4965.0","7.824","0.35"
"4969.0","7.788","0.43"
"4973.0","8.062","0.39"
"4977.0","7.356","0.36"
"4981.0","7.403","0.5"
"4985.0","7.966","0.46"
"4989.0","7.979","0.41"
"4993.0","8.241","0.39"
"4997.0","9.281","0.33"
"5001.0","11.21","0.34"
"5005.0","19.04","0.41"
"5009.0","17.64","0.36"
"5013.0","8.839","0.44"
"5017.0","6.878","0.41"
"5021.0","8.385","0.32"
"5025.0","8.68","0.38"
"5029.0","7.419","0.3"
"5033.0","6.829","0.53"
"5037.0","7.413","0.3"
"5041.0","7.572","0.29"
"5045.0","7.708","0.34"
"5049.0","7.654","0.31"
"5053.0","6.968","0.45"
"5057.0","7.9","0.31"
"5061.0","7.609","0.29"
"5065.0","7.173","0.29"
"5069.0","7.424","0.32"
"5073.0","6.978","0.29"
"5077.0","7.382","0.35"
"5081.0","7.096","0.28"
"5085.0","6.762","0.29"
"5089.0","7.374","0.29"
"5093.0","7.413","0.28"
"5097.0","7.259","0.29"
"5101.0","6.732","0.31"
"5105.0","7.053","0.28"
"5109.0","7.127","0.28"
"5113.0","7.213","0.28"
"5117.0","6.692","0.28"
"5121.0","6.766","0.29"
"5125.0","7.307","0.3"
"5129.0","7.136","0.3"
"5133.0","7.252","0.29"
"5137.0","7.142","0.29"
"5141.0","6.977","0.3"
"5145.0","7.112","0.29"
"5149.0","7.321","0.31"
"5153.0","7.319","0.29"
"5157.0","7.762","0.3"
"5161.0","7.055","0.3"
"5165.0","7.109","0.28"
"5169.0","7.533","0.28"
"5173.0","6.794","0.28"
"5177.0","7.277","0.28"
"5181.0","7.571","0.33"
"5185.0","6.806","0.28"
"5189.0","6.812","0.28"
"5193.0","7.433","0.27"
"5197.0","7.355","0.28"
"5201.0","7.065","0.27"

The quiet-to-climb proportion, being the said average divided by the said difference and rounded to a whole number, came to 35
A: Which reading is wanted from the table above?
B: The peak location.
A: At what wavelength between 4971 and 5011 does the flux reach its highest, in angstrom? 5005.0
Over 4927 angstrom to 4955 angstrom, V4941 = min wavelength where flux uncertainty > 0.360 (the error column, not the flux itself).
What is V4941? 4937.0 angstrom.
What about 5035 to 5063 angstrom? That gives 5053.0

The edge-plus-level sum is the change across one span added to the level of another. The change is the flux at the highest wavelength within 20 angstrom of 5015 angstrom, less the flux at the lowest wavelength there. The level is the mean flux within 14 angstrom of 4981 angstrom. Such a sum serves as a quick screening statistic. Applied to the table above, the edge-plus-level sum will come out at 5.4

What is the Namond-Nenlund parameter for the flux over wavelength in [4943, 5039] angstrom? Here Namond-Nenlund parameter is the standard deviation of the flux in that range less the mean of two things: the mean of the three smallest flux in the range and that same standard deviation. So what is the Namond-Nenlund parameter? -2.0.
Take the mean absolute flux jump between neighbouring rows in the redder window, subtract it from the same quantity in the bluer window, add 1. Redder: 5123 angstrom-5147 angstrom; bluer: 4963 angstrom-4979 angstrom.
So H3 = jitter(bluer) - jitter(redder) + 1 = 1.20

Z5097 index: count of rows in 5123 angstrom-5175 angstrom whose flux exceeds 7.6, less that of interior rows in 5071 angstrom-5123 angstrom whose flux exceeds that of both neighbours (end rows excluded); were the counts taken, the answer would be -2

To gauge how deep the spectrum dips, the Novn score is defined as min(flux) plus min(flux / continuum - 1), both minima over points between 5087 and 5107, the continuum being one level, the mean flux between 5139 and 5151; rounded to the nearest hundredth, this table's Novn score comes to 6.68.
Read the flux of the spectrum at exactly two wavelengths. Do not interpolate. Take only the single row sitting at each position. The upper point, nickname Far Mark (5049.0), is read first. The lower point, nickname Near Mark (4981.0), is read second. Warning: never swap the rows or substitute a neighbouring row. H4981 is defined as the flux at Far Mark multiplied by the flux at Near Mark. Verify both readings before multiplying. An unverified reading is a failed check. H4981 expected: 57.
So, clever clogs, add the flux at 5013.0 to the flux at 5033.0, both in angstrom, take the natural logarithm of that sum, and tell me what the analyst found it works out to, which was 2.75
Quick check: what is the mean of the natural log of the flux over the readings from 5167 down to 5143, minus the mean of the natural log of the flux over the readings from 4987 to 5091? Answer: -0.127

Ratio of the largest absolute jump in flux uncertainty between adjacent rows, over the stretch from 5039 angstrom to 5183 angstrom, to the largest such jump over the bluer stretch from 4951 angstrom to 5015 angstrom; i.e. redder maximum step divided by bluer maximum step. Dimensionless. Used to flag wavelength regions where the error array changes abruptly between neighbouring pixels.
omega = 1.00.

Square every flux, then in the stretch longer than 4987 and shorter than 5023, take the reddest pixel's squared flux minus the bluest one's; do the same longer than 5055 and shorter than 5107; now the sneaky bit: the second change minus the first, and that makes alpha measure -19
